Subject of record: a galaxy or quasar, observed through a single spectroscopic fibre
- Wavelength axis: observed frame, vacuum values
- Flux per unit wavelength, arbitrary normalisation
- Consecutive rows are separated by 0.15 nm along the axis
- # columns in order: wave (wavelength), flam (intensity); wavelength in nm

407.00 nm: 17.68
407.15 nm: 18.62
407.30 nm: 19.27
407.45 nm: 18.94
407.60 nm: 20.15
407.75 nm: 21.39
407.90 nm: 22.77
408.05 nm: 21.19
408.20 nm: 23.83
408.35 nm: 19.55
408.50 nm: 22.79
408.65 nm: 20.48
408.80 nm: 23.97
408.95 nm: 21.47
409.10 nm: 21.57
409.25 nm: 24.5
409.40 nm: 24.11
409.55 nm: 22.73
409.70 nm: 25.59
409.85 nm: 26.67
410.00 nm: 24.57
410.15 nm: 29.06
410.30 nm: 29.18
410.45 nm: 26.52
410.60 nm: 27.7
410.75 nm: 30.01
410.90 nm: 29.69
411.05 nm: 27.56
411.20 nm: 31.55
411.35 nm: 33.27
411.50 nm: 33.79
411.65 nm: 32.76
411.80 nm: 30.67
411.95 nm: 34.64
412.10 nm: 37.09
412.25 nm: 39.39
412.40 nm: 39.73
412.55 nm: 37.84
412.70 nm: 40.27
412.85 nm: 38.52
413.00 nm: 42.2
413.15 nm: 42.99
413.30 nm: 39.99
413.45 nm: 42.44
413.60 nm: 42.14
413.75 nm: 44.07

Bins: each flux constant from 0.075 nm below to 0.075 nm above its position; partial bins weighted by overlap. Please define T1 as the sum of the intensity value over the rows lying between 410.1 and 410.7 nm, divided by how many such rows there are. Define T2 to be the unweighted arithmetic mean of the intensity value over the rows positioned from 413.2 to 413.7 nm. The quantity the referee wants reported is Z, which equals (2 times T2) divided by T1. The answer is 3.0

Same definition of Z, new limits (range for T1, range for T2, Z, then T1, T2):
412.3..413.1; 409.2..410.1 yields 1.2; 40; 25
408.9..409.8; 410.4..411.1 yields 2.4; 23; 28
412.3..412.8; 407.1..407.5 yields 1.0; 39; 19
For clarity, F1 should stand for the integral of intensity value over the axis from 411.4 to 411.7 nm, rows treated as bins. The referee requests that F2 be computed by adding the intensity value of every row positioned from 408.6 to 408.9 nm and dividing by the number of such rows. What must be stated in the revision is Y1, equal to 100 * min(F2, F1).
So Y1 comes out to 1000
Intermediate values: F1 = 10.0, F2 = 22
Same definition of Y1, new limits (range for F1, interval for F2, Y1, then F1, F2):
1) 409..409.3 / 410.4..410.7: 683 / 6.8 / 27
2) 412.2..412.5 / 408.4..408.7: 1183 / 11.8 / 22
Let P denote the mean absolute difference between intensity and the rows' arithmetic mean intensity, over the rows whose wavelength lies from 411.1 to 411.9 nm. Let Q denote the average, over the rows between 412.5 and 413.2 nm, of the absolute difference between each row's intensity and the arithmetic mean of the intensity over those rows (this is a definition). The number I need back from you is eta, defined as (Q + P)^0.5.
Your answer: 1.68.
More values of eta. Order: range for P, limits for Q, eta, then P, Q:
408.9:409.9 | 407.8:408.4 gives 1.75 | 1.61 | 1.5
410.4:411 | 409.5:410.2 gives 1.76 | 1.37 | 1.7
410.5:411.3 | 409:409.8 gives 1.61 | 1.34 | 1.2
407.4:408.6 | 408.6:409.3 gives 1.68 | 1.37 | 1.5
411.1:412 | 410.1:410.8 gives 1.49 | 1.12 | 1.1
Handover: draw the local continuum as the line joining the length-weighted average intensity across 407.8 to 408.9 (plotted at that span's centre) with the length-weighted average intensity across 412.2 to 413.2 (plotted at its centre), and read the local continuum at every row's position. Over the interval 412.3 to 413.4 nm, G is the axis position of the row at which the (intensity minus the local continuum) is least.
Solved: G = 413.30 nm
